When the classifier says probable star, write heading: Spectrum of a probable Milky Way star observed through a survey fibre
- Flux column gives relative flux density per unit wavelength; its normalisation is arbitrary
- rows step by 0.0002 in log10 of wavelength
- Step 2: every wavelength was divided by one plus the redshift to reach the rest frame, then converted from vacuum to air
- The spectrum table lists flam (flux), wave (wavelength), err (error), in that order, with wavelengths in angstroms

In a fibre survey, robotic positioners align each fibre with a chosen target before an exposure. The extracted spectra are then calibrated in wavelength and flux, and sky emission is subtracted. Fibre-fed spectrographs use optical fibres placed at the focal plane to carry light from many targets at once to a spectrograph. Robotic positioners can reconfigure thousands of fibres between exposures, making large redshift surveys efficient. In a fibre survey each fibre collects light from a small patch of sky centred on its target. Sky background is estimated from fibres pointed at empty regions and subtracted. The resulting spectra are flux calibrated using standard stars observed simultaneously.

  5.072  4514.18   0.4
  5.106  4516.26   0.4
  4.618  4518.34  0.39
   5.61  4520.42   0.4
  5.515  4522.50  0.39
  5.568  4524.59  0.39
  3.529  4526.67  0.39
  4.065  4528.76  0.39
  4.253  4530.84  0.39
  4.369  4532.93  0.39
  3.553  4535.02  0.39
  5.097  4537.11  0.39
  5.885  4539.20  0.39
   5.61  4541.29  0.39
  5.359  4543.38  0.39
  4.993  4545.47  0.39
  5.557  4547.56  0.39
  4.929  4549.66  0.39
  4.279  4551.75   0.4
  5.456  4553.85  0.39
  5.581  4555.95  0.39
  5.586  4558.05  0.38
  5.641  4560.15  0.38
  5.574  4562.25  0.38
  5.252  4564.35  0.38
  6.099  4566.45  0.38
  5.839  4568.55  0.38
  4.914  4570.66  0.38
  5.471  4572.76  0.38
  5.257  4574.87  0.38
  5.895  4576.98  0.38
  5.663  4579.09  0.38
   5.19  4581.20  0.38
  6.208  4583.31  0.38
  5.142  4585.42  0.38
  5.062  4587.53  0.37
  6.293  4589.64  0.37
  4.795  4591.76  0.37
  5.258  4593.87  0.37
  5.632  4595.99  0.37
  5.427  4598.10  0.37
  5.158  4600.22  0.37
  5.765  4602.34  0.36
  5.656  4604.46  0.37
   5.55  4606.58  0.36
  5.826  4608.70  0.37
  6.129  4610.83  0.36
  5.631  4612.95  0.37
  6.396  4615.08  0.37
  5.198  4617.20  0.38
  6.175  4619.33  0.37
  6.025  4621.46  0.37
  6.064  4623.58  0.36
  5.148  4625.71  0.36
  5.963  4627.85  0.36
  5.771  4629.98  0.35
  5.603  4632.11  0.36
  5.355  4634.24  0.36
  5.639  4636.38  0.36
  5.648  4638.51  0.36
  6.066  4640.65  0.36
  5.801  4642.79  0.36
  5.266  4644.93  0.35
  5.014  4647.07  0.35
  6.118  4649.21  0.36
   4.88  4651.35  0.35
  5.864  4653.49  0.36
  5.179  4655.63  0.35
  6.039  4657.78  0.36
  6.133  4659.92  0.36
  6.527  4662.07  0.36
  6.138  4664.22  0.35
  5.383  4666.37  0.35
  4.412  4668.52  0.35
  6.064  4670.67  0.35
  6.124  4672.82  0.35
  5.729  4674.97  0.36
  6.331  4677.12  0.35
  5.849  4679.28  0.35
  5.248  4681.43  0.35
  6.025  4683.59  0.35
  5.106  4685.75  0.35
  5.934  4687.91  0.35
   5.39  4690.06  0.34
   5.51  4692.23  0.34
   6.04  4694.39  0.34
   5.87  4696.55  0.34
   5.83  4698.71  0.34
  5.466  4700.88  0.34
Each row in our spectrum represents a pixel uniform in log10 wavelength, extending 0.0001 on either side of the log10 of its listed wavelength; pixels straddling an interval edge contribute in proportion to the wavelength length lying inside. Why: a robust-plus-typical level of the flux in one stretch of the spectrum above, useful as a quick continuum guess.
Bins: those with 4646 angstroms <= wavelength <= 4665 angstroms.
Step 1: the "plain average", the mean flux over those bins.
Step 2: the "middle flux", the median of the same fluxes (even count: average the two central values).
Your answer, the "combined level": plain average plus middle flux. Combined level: 11.8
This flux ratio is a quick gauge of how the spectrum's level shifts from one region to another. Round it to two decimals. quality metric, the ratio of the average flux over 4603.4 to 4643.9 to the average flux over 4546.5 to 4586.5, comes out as 1.06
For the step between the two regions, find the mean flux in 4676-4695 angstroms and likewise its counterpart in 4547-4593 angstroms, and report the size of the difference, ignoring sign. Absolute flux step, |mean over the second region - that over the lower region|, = 0.27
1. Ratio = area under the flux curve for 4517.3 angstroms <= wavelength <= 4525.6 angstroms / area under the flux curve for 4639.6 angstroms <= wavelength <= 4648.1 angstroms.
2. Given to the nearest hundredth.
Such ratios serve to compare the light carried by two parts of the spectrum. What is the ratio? 0.94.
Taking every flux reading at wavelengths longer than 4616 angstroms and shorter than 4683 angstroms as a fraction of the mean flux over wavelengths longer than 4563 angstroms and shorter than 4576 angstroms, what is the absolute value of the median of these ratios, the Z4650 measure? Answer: 1.06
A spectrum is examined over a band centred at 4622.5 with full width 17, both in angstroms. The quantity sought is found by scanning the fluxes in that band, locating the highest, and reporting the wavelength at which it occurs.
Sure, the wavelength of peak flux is 4615.08 angstroms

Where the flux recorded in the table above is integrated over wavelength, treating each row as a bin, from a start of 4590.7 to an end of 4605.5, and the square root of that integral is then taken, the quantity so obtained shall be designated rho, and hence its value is 8.93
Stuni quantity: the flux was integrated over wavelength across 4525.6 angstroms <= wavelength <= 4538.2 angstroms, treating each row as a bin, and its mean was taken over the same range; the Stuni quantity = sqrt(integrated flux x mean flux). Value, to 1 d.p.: 14.7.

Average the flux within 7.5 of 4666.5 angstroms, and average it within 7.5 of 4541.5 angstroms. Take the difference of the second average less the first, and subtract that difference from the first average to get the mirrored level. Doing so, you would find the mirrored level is 6.5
